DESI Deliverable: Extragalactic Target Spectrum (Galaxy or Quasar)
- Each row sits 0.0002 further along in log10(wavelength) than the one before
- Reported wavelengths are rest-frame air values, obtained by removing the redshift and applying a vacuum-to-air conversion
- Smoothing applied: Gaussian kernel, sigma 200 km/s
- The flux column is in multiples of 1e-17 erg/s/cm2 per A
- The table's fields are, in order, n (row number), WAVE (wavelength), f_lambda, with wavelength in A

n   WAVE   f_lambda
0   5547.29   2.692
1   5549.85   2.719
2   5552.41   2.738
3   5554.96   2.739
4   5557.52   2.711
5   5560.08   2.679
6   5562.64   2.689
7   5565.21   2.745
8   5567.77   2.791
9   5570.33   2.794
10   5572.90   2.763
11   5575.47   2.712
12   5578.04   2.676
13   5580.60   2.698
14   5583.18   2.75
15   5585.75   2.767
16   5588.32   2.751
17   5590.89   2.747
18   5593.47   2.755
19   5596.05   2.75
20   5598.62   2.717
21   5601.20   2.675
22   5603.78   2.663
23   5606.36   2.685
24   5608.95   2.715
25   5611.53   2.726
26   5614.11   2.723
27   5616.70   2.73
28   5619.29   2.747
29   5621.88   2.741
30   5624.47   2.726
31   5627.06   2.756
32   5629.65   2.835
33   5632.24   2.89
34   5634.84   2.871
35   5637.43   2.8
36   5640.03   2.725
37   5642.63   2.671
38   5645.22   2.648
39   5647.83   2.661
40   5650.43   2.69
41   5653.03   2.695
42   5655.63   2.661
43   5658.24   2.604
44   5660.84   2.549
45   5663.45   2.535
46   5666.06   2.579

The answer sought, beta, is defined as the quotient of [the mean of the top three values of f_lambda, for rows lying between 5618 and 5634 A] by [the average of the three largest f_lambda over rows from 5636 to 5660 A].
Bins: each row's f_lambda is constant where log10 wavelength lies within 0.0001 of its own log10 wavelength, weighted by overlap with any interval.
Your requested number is 1.03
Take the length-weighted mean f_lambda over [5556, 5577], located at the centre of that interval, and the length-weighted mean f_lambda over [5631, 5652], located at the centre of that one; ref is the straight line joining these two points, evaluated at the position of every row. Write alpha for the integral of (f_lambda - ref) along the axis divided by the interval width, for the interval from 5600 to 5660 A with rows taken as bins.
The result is -0.020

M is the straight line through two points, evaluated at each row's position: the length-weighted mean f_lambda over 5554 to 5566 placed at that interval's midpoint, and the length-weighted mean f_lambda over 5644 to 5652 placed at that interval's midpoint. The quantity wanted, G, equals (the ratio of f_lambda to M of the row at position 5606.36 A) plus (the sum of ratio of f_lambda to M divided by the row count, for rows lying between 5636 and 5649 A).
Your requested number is 2.01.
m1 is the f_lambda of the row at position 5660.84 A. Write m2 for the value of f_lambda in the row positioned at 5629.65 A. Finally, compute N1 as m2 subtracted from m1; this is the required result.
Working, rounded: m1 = 2.549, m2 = 2.835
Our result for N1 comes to -0.29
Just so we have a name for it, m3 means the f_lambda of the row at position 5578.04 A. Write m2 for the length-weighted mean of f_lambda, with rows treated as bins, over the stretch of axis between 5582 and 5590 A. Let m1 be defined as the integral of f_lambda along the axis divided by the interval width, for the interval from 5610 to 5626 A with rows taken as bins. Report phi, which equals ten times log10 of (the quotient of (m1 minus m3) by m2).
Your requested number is -17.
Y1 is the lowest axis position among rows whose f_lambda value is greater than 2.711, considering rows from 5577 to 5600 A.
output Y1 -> 5583.18 A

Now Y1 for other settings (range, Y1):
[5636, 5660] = 5637.43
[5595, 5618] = 5596.05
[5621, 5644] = 5621.88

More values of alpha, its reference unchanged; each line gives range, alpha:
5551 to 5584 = -0.005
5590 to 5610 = -0.025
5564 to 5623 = -0.006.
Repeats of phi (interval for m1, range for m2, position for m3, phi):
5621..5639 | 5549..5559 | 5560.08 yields -13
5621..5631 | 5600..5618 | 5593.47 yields -23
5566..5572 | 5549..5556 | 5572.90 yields -20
